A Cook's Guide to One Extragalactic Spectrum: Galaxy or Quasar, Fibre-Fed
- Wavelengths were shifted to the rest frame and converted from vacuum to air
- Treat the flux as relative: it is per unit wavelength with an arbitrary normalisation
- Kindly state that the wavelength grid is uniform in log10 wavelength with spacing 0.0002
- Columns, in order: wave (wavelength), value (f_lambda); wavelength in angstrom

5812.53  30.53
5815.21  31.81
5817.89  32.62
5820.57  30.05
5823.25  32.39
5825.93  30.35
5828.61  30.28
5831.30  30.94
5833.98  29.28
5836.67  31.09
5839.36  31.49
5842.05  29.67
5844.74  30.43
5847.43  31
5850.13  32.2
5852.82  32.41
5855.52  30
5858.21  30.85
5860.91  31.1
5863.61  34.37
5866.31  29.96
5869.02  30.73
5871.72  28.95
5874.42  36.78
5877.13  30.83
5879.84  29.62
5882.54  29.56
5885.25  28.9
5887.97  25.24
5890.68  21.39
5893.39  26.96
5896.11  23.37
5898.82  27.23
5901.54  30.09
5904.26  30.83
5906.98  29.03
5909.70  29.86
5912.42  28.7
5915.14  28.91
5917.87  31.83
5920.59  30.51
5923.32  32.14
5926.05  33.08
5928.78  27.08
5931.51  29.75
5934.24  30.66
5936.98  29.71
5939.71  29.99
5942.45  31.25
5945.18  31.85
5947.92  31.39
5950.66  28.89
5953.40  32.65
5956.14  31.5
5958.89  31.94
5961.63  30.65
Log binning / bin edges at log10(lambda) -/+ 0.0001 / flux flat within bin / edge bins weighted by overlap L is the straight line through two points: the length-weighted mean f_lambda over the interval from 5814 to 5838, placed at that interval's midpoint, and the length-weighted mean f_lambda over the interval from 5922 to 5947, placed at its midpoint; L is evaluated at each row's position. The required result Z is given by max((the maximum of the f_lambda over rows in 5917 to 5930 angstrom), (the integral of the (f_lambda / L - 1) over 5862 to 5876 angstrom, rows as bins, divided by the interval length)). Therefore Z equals 33.1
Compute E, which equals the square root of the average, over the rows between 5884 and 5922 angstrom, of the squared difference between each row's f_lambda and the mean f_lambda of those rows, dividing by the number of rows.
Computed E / 2.9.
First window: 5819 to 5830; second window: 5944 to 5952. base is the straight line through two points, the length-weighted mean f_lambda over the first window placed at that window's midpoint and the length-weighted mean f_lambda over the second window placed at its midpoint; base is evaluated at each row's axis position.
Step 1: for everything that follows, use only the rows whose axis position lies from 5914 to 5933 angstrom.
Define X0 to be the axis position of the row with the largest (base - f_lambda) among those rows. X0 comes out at 5928.78 angstrom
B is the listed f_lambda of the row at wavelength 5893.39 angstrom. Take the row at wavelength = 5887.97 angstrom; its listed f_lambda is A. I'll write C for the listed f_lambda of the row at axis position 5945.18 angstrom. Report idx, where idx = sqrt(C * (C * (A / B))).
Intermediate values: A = 25.24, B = 26.96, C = 31.85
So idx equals 30.8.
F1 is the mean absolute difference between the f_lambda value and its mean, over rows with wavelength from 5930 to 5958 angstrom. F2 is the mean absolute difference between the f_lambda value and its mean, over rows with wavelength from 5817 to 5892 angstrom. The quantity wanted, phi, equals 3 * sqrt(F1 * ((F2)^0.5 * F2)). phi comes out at 4.2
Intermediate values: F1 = 0.96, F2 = 1.61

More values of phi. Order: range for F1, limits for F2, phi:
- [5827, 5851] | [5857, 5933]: 4.4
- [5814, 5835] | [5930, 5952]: 2.6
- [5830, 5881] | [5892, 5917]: 4.8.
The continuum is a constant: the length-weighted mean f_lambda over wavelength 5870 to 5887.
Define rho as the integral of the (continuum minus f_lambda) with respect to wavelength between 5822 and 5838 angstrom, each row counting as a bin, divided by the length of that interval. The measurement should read -0.1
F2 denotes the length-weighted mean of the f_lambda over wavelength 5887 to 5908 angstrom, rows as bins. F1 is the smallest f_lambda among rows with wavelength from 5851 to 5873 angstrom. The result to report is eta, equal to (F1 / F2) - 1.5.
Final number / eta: -0.42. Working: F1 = 28.95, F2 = 26.8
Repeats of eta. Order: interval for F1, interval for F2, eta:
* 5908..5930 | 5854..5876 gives -0.64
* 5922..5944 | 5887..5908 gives -0.49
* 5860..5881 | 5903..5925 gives -0.54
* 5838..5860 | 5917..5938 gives -0.53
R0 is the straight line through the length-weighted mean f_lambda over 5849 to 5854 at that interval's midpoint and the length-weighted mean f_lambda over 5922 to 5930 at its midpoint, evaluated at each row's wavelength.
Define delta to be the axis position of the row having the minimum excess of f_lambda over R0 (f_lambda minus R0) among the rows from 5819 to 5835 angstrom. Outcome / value 5833.98 angstrom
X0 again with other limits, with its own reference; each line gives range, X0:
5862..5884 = 5871.72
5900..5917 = 5912.42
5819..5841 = 5833.98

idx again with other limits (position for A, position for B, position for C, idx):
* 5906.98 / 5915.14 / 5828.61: 30.3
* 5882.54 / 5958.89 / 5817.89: 31.4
